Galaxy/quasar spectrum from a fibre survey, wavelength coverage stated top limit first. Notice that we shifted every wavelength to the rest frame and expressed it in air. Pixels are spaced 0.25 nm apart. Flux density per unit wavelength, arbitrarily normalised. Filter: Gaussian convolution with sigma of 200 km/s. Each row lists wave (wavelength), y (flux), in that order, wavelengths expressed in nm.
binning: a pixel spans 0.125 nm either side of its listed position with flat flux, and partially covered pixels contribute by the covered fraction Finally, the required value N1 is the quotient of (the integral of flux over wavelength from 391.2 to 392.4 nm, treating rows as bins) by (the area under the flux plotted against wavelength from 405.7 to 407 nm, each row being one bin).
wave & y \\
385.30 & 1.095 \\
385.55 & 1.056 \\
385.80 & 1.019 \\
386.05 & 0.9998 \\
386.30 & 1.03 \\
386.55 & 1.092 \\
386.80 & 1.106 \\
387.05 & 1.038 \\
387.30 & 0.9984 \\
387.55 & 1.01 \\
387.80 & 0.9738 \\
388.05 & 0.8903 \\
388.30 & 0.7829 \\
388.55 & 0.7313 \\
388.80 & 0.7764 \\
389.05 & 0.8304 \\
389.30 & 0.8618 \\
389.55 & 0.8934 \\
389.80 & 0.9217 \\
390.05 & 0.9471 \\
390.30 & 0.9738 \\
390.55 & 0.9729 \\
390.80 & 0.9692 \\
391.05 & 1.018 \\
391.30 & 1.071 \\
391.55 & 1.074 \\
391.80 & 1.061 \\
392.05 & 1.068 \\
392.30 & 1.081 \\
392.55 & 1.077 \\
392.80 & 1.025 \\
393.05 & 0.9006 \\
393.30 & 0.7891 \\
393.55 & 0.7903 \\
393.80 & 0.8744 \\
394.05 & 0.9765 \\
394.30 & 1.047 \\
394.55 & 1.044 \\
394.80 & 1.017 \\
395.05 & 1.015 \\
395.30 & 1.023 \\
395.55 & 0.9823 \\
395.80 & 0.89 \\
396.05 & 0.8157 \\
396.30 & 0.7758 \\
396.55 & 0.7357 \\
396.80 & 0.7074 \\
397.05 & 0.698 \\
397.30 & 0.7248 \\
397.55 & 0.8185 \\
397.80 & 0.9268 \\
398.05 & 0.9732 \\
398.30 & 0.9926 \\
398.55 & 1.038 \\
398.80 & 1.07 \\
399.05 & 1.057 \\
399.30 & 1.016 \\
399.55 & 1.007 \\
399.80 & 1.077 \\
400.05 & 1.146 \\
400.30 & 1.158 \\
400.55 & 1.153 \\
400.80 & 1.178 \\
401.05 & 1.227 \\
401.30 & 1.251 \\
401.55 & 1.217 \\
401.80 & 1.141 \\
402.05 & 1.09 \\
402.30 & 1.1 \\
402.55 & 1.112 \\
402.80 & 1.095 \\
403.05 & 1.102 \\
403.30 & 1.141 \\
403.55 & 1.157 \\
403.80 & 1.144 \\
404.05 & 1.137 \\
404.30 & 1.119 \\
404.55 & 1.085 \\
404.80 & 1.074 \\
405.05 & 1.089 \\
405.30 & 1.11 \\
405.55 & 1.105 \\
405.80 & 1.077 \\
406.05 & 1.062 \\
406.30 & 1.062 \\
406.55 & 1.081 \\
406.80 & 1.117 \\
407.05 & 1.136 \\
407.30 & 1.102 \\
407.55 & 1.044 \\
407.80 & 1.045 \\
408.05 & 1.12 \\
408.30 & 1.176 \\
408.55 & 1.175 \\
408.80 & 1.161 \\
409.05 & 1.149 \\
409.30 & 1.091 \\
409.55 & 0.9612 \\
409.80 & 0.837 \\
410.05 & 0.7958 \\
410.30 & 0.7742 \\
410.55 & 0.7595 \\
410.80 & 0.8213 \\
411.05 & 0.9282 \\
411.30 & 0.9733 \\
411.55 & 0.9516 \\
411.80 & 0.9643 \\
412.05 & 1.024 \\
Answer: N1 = 0.91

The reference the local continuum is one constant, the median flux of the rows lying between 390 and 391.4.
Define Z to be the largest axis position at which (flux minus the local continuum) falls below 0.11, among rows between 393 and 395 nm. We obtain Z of 394.80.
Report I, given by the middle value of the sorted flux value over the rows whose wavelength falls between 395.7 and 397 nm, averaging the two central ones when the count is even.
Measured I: 0.78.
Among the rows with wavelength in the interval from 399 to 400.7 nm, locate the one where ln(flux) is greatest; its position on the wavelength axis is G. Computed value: 400.30 nm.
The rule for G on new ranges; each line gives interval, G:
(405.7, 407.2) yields 407.05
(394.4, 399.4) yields 398.80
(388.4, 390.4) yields 390.30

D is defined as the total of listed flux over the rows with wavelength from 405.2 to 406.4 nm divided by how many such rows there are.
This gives 1.083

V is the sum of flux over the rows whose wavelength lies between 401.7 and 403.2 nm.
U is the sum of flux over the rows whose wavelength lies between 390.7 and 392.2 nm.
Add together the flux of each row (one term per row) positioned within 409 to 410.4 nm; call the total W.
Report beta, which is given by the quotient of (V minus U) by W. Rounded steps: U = 6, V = 7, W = 6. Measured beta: 0.07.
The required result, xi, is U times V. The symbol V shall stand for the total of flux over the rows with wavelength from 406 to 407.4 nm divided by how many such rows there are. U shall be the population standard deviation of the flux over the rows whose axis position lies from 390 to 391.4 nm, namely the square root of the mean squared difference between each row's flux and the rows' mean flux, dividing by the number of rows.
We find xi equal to 0.045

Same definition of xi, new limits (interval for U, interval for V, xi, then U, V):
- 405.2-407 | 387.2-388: 0.021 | 0.021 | 0.99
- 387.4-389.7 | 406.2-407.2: 0.095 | 0.087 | 1.10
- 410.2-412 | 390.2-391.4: 0.087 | 0.087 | 1.00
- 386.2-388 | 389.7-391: 0.043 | 0.045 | 0.96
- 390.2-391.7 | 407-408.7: 0.050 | 0.045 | 1.11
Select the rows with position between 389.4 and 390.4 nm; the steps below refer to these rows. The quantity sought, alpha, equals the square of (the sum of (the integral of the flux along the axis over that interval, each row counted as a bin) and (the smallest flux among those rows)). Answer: 3.3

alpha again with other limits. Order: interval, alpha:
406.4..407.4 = 4.8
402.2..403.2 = 4.8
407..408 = 4.5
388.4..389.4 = 2.3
